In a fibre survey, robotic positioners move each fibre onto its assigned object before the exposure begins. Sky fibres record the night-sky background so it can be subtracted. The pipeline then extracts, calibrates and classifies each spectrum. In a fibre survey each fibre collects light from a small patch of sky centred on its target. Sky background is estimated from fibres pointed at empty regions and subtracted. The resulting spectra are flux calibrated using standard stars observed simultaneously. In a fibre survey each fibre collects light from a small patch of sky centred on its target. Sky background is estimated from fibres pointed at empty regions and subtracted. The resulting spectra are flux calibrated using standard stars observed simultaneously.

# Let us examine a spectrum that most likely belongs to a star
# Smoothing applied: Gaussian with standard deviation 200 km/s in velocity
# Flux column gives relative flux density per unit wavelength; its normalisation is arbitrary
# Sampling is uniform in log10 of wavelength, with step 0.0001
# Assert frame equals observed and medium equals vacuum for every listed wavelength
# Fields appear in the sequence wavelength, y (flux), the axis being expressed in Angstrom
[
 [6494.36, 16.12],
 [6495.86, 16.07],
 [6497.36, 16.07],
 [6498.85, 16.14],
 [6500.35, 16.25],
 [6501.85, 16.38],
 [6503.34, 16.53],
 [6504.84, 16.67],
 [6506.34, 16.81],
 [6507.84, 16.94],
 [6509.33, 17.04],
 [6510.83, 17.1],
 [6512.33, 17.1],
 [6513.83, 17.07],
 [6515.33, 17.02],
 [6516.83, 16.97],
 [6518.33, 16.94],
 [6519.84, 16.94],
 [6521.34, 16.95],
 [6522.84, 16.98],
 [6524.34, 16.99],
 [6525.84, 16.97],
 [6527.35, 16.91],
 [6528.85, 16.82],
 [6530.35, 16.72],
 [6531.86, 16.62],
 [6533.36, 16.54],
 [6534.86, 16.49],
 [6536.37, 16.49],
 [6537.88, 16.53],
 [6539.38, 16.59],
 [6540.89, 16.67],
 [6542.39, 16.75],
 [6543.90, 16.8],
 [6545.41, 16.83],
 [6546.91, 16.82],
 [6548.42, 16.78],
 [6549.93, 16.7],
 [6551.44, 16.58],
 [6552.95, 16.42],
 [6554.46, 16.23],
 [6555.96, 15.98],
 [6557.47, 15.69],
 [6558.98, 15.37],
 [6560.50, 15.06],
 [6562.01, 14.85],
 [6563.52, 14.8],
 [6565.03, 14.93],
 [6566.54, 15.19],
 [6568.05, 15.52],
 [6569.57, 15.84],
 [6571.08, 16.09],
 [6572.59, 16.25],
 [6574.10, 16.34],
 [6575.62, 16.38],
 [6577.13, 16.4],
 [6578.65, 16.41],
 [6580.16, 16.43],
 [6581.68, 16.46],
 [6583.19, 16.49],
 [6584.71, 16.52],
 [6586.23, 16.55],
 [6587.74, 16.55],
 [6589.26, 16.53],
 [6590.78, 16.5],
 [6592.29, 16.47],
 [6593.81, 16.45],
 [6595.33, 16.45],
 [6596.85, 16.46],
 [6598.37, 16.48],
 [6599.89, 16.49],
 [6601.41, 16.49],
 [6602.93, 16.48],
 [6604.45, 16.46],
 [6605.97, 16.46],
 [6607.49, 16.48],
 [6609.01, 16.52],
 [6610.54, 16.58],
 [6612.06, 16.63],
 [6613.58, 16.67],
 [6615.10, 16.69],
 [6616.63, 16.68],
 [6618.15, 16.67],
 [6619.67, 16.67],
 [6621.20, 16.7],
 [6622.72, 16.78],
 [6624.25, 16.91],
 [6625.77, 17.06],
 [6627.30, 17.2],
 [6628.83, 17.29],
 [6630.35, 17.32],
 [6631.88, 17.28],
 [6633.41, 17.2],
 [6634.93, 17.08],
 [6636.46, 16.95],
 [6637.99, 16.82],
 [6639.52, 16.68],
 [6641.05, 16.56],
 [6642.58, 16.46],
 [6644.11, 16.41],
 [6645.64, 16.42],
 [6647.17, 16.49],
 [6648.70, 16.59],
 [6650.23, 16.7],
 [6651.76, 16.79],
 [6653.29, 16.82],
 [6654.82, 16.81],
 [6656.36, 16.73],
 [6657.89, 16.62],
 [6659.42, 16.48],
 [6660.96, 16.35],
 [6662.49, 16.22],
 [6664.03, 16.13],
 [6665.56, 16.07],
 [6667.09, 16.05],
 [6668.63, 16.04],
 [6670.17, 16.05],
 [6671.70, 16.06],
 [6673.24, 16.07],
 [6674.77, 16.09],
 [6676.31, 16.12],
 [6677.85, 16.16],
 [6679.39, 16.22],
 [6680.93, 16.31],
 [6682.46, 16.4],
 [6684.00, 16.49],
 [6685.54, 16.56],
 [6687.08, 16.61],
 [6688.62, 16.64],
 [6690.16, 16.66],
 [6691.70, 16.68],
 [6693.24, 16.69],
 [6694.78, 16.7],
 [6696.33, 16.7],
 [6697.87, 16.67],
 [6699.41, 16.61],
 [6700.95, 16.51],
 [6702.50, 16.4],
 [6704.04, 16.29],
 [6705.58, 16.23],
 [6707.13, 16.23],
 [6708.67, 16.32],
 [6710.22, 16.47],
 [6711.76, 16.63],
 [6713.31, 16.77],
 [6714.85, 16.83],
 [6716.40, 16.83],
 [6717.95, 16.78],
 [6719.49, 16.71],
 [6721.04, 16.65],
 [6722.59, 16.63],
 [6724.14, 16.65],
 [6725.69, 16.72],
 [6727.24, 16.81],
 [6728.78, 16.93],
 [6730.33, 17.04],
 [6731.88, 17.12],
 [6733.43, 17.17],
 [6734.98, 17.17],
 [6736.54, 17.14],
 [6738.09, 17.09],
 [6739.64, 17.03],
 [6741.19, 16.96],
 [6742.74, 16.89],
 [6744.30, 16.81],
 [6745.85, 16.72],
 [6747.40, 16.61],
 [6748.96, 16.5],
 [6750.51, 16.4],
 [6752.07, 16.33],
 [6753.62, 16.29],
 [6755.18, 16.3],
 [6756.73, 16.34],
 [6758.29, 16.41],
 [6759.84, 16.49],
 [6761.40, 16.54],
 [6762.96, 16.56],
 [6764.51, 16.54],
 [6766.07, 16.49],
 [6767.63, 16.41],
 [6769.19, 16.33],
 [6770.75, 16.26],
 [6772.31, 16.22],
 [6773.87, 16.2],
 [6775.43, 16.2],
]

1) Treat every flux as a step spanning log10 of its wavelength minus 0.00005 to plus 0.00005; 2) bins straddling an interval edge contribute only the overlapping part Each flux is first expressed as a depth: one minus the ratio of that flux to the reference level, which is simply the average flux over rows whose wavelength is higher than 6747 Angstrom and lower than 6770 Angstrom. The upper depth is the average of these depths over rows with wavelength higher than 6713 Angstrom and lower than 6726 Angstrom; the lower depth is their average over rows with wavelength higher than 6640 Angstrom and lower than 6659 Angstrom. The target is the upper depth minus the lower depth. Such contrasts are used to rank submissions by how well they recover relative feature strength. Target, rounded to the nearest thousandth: -0.007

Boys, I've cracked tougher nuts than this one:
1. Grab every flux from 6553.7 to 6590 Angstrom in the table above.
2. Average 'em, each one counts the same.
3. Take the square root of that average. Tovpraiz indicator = 3.99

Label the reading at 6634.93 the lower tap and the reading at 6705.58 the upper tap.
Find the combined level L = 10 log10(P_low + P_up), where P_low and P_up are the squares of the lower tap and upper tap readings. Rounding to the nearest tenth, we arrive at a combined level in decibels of 27.4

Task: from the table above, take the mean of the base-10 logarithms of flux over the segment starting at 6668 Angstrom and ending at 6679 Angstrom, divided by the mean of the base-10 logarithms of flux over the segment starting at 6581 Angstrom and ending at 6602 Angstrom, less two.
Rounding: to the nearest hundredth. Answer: -1.01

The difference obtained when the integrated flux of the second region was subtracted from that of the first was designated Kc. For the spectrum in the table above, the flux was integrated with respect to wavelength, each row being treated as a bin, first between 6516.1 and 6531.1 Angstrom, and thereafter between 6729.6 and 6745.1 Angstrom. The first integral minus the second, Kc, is -10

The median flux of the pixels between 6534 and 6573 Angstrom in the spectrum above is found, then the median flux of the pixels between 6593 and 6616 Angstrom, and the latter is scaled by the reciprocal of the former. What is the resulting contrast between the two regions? 1.01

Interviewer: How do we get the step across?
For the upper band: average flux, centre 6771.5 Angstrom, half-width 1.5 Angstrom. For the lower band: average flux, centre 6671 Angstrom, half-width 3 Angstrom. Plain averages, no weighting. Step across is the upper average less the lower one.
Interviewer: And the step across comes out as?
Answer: 0.2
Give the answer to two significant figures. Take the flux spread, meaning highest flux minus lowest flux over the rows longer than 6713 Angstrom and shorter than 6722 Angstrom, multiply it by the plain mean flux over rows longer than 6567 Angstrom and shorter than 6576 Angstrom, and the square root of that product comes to 1.7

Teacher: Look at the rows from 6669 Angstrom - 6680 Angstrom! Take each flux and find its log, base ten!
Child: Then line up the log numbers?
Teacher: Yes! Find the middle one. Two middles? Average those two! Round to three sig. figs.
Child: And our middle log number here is 1.21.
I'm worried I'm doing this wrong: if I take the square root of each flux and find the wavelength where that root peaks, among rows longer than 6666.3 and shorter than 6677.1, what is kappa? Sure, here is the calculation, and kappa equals 6676.31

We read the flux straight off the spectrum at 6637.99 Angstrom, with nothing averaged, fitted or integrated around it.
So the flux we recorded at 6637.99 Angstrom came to 16.82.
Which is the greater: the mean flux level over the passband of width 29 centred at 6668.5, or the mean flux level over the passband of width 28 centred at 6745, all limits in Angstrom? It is 16.74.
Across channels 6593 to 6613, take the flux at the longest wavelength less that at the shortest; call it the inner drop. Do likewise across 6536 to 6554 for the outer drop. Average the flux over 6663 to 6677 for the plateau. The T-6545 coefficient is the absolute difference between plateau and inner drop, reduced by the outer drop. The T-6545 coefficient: 16.0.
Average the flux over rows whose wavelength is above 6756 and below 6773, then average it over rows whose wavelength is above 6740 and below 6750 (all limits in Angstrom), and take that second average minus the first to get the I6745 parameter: 0.3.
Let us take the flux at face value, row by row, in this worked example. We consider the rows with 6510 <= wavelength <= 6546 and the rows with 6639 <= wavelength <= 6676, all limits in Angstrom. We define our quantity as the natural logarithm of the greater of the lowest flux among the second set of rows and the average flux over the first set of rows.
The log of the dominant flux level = 2.82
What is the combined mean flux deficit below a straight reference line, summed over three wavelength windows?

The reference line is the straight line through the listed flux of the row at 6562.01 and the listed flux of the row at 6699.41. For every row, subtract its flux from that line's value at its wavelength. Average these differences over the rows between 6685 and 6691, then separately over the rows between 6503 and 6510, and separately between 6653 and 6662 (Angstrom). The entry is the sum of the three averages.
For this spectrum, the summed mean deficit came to -3.4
